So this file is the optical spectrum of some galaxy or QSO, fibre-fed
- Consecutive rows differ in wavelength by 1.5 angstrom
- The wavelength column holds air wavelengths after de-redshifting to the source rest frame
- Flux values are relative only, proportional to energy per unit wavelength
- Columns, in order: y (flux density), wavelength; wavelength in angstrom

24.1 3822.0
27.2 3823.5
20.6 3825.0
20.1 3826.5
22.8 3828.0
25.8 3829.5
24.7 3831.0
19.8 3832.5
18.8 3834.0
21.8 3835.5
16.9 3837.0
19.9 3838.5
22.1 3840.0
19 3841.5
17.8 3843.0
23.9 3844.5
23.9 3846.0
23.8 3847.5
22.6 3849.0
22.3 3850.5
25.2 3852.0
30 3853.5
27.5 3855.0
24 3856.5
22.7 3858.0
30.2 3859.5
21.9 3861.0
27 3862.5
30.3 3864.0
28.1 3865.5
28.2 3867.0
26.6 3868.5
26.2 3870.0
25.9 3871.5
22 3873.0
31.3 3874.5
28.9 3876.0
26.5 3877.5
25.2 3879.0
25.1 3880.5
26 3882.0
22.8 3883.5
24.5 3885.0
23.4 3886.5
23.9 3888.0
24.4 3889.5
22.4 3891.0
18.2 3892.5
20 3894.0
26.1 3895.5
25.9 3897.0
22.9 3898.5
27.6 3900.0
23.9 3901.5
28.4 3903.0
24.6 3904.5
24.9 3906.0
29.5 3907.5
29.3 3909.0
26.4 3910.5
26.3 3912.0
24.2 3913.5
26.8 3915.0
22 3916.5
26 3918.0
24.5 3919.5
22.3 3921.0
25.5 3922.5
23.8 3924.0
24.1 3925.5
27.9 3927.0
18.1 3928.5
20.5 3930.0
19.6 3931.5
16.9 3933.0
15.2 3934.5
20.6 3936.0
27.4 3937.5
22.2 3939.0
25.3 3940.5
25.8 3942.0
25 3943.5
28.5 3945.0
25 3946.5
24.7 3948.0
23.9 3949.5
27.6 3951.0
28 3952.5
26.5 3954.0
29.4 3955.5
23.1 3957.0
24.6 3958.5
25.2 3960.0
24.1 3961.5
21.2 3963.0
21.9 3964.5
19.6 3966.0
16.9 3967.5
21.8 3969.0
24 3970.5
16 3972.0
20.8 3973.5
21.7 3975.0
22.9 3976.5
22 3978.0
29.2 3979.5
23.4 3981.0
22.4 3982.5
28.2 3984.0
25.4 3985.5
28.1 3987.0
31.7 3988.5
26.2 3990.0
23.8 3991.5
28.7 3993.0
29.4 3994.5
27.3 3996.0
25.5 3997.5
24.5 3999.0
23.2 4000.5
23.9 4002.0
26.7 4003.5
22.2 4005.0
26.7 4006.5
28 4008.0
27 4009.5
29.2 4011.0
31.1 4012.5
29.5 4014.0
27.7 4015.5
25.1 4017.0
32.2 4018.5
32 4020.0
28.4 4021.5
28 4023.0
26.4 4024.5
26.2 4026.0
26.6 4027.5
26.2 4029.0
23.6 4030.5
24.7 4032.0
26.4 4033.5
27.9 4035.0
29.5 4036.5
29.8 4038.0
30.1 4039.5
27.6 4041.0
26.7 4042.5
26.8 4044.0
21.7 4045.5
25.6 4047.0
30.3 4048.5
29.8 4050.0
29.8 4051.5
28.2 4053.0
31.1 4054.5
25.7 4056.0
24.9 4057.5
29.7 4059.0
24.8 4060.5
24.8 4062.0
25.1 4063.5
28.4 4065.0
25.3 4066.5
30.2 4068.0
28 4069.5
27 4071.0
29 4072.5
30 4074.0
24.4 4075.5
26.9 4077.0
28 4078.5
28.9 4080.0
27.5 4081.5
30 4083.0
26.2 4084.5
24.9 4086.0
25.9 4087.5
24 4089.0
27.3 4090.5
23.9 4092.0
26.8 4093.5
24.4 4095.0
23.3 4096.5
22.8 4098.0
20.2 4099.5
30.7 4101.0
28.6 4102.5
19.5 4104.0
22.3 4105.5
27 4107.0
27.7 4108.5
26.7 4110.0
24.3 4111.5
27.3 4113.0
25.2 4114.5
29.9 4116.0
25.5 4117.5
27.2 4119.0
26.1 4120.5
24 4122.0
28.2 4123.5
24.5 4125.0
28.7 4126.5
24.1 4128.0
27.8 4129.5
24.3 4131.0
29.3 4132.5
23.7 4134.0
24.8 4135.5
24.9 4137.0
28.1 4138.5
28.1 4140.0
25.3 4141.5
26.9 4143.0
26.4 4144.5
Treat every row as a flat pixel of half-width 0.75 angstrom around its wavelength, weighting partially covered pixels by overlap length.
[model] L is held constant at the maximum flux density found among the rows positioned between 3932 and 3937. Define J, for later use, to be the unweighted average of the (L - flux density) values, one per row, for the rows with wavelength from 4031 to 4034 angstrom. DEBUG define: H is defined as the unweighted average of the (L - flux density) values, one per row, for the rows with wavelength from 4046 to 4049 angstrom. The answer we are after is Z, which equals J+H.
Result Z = -12.3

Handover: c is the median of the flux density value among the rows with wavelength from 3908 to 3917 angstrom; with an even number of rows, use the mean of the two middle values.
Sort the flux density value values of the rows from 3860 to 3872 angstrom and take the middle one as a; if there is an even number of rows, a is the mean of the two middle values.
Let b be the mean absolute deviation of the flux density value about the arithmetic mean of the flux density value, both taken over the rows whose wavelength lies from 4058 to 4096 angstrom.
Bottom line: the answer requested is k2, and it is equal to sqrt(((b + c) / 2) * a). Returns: 19.4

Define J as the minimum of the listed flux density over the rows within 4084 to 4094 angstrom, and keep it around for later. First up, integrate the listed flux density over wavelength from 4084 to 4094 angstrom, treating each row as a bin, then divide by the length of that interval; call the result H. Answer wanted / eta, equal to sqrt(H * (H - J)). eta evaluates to 6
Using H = 25.5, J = 23.9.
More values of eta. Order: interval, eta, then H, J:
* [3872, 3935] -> 15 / 24.3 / 15.2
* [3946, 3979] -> 13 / 23.3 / 16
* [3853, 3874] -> 11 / 26.5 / 21.9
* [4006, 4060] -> 13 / 27.8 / 21.7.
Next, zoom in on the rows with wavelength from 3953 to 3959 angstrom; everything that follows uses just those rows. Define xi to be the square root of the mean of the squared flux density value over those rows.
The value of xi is 26.0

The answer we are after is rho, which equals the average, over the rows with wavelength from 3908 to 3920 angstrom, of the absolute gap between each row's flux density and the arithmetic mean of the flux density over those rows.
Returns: 1.59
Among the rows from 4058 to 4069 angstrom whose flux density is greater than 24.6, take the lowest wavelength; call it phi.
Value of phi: 4059.0 angstrom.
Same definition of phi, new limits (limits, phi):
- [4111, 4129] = 4113.0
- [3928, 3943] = 3937.5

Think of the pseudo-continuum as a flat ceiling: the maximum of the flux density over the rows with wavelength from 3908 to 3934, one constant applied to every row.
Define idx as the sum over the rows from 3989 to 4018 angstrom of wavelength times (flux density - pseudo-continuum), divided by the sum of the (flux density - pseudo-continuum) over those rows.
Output 4001.5 angstrom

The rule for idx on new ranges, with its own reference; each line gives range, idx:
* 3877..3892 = 3885.1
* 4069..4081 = 4074.8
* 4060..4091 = 4075.4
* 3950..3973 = 3964.8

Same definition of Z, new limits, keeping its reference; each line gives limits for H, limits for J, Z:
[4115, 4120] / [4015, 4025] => -14.9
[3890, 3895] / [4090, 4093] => -4.6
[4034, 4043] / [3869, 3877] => -14.3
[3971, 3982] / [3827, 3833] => -4.4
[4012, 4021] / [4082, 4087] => -15.4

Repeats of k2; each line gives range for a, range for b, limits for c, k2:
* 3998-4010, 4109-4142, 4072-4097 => 19.1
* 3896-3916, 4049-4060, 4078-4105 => 19.2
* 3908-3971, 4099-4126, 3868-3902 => 18.3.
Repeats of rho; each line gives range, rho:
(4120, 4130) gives 1.74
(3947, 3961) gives 1.77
